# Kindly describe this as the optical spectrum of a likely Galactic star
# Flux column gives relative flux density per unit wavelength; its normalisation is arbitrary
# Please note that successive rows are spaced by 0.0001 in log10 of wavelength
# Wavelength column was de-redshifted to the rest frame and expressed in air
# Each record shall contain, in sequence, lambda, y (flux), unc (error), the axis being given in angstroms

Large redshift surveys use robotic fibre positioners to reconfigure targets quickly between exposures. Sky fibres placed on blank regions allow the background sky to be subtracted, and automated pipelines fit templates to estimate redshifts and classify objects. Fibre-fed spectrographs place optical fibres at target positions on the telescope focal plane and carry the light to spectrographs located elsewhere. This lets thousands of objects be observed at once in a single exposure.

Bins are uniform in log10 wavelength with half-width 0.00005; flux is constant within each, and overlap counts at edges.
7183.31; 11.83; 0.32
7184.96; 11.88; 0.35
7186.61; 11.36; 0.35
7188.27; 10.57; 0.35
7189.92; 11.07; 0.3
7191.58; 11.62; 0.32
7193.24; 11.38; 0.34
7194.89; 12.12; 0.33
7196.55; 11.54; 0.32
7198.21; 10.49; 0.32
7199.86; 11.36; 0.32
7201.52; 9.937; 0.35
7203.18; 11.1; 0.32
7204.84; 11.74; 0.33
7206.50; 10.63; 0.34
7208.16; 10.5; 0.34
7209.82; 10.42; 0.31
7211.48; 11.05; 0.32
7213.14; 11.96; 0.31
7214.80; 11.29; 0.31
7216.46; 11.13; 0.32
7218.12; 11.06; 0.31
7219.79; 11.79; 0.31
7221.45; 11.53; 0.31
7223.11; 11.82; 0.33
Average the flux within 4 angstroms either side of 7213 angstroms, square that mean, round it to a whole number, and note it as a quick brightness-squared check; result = 125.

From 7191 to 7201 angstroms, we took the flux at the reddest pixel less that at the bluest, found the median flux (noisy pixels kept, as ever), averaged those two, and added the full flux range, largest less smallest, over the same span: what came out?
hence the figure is 7.2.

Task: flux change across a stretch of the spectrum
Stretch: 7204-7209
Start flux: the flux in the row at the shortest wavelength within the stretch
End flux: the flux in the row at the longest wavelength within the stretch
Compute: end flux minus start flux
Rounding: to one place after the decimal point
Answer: -1.2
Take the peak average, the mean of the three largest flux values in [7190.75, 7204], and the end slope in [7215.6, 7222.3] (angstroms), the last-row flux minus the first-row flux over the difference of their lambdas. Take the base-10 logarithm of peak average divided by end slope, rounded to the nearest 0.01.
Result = 2.17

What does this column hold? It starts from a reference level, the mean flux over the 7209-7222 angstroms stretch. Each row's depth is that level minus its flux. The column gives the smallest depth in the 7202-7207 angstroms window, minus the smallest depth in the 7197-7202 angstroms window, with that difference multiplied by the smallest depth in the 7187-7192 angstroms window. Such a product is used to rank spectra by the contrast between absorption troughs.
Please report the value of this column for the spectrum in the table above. 0.13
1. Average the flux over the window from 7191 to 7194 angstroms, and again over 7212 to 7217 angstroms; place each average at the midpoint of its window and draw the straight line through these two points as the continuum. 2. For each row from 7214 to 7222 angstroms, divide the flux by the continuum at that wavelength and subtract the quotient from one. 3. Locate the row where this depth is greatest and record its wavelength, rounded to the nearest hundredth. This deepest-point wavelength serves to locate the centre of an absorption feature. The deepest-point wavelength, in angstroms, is 7218.12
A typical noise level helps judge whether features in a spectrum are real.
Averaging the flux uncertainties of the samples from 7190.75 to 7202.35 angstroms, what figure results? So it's 0.329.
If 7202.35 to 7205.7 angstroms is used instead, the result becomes 0.325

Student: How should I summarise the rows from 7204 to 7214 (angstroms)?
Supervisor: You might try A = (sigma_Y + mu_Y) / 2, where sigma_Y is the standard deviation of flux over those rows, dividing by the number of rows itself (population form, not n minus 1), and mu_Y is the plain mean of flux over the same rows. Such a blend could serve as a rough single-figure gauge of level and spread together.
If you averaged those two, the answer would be 5.83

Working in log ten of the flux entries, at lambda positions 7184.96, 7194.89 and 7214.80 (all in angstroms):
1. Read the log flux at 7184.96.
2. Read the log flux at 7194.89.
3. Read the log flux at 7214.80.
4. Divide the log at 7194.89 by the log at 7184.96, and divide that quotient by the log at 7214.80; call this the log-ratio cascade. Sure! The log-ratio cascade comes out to 0.96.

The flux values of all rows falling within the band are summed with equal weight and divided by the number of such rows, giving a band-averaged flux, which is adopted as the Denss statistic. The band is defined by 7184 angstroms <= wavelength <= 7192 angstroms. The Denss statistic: 11.30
